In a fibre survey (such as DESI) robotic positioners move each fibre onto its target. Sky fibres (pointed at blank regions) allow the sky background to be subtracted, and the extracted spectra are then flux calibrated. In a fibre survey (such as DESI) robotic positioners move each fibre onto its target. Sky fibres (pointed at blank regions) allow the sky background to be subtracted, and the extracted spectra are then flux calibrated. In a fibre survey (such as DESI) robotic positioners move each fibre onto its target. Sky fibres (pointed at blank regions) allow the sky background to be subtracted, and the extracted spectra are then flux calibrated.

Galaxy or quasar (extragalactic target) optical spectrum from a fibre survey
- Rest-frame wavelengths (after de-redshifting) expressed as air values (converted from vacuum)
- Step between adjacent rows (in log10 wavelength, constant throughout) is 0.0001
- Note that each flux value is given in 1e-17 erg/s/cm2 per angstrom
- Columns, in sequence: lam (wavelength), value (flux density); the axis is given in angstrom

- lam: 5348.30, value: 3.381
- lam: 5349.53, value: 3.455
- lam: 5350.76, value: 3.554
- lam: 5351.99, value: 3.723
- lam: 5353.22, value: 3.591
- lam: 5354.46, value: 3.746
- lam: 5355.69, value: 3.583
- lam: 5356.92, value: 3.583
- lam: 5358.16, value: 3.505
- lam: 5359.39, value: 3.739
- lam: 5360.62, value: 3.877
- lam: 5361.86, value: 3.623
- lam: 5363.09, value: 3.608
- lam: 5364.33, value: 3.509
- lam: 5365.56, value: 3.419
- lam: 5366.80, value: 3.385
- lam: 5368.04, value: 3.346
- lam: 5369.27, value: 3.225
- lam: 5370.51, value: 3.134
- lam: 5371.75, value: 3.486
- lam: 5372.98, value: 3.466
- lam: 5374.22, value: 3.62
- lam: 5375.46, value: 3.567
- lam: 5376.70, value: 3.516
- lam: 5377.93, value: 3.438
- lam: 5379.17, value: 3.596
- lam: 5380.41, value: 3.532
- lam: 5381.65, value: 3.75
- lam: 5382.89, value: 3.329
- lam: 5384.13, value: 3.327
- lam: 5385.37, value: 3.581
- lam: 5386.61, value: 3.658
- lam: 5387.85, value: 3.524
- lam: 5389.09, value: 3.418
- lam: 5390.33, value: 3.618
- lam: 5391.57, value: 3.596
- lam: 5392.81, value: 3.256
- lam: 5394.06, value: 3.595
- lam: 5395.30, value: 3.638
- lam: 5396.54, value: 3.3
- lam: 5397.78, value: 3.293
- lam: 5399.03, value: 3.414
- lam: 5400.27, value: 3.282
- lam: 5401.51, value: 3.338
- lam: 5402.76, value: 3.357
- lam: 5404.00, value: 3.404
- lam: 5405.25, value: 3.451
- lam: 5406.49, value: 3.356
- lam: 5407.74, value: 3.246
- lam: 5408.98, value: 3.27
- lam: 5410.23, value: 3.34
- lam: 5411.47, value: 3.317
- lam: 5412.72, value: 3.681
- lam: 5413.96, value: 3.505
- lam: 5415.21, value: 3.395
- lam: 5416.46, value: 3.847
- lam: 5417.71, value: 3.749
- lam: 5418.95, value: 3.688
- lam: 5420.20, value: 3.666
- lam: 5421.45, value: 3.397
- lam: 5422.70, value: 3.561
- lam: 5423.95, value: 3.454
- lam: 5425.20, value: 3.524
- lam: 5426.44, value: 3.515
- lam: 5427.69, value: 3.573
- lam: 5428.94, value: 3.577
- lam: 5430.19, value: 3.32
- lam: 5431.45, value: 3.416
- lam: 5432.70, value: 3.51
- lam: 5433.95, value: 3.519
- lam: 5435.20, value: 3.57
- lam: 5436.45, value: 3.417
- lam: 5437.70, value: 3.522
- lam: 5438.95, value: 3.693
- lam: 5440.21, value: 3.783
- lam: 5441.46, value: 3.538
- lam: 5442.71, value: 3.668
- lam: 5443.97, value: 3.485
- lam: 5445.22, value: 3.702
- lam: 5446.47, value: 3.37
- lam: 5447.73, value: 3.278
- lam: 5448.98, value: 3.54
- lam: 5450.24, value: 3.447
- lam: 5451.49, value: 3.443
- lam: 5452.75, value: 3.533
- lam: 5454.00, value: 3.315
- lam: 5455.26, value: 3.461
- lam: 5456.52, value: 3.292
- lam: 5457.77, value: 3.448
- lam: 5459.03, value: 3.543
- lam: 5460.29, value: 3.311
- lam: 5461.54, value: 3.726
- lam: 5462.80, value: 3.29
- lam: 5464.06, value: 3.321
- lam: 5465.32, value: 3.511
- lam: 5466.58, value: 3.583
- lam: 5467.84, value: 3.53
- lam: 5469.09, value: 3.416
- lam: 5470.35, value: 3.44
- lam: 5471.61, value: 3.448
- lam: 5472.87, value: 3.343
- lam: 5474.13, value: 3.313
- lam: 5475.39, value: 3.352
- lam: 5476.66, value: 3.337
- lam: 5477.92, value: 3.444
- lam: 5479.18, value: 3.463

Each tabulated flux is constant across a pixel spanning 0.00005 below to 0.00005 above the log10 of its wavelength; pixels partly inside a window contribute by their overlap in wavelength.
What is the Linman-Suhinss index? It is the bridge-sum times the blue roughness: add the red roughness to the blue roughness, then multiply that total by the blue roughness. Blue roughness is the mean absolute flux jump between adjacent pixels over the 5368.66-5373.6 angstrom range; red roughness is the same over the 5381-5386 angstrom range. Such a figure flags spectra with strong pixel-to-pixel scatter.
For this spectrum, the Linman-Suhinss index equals 0.06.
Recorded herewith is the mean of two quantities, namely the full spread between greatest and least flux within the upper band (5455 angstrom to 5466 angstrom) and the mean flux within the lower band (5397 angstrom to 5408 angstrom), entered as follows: 1.89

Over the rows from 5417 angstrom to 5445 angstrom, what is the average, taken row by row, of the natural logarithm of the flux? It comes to 1.27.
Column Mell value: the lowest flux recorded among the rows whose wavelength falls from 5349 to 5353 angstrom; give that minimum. 3.455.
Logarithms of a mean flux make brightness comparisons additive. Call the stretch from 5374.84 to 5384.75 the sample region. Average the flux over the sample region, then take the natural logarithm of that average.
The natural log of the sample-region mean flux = 1.255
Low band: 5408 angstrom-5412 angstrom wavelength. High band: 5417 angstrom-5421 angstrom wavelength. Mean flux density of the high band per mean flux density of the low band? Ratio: 1.12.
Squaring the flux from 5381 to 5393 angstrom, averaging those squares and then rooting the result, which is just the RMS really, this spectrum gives 3.51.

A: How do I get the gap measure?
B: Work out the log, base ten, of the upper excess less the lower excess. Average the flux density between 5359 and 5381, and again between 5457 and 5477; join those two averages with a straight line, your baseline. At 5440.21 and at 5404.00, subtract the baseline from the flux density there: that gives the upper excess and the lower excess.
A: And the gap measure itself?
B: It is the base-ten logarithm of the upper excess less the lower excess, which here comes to -0.4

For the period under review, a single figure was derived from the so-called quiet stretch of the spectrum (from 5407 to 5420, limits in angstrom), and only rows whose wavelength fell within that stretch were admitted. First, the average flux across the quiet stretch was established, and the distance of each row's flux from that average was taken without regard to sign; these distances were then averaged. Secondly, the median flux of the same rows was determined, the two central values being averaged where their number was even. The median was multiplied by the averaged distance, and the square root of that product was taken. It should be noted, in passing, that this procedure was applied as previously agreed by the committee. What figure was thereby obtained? 0.810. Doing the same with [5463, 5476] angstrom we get 0.513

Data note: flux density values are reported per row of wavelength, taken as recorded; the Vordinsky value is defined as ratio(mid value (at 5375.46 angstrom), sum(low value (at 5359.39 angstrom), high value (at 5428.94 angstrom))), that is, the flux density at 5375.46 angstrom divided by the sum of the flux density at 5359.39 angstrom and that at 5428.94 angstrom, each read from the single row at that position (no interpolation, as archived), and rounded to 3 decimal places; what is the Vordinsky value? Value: 0.488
